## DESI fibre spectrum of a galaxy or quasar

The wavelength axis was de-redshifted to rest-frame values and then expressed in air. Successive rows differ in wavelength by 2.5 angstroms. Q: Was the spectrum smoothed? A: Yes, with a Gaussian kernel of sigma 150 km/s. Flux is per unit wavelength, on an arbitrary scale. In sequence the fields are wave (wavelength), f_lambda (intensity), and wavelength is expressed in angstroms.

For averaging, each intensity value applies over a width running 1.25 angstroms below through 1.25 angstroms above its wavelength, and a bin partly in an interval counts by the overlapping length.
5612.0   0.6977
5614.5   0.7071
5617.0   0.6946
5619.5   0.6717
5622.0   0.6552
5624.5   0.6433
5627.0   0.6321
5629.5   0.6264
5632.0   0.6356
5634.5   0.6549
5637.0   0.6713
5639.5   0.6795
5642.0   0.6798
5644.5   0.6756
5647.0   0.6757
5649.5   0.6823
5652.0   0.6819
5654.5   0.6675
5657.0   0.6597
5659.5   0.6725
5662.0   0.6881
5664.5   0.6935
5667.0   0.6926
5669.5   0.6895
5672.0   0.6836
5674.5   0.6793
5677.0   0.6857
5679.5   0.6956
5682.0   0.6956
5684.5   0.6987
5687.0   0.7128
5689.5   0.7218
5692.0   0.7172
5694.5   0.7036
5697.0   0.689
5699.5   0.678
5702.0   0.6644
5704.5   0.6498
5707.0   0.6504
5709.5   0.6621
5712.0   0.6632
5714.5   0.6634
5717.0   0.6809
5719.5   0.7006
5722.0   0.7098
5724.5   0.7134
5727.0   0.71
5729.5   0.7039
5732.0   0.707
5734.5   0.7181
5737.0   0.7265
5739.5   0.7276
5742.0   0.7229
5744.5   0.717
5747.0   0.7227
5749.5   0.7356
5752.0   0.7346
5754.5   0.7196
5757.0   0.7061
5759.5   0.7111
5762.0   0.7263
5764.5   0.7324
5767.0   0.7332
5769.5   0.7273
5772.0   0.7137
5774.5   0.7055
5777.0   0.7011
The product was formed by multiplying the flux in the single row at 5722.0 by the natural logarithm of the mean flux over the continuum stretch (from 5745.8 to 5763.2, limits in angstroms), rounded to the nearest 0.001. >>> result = -0.231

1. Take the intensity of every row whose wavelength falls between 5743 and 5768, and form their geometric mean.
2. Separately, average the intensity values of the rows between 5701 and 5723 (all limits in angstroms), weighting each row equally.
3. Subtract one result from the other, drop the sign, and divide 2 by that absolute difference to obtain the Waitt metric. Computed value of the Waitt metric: 38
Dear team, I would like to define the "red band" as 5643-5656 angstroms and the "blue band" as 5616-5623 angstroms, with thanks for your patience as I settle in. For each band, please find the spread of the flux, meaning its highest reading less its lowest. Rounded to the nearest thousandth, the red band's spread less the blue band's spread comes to -0.025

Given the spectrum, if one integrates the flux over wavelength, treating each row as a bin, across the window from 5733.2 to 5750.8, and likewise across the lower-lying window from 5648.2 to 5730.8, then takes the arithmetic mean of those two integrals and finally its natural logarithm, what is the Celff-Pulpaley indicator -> 3.5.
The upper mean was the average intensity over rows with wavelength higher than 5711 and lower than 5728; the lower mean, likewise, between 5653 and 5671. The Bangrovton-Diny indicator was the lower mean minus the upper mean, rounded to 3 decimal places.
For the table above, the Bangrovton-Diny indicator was -0.011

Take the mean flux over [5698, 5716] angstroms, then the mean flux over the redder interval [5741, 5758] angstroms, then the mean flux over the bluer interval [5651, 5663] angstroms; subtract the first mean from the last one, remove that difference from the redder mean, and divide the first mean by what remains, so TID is 0.93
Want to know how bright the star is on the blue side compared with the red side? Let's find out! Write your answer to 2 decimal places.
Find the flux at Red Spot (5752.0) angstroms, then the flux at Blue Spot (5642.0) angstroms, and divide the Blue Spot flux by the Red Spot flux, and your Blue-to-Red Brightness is 0.93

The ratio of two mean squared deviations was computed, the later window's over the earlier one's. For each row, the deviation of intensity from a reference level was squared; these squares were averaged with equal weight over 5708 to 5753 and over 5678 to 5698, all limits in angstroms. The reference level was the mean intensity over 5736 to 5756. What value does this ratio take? 1.6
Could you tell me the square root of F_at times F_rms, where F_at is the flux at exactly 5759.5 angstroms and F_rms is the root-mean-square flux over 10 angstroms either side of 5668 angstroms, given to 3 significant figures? 0.698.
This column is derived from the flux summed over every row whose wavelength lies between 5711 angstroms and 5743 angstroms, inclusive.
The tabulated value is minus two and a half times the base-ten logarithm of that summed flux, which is -2.403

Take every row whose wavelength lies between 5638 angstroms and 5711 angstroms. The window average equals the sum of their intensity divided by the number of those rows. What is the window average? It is 0.684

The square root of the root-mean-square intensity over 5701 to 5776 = 0.840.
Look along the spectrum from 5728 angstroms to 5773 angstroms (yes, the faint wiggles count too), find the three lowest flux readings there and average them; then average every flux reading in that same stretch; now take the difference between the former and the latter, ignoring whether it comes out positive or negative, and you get 0.016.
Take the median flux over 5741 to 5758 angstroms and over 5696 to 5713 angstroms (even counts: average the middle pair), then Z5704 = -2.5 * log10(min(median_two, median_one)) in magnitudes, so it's 0.45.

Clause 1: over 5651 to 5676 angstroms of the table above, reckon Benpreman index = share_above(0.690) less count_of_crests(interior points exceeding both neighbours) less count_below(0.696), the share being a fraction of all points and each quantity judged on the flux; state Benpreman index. -11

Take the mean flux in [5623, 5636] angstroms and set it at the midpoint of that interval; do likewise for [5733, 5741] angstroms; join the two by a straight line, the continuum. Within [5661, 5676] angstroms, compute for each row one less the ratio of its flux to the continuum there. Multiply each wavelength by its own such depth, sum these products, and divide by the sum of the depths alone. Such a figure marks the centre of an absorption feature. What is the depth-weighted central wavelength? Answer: 5666.6 angstroms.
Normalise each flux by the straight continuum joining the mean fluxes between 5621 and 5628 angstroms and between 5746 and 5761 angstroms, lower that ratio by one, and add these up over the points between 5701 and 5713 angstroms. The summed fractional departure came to -0.26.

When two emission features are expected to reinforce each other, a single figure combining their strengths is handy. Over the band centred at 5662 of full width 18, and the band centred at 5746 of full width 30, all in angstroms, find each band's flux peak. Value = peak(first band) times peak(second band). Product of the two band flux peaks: 0.510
